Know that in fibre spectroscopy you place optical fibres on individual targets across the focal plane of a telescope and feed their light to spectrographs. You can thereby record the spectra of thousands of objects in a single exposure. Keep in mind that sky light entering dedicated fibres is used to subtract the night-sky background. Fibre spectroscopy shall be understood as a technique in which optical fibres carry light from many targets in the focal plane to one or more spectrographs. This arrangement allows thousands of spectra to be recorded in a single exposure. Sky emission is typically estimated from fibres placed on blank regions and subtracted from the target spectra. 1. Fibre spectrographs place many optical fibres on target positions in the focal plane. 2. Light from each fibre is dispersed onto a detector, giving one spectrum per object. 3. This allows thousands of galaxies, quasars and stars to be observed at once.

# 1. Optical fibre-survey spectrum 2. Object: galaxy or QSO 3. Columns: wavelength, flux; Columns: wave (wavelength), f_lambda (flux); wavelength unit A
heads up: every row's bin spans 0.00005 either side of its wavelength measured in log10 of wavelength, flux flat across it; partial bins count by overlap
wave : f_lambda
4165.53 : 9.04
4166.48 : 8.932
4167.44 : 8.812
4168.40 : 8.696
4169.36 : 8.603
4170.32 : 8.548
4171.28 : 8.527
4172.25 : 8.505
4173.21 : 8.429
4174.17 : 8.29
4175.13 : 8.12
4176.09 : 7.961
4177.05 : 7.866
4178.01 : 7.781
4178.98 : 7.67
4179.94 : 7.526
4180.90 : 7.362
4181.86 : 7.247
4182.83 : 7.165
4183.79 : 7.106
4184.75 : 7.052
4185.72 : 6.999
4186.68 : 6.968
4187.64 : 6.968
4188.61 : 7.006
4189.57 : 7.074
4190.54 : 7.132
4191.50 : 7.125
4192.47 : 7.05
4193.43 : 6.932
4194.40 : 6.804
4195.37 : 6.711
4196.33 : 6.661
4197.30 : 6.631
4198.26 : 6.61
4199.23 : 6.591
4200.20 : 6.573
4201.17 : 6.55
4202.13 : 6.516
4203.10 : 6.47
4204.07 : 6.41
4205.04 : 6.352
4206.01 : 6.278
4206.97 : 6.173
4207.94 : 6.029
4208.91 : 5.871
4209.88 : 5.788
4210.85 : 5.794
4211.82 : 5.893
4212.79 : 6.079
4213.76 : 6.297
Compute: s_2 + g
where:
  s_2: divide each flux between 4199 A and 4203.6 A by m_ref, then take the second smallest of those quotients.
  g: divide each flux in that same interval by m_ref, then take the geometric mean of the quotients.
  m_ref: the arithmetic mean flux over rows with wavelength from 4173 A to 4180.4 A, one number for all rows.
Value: 1.6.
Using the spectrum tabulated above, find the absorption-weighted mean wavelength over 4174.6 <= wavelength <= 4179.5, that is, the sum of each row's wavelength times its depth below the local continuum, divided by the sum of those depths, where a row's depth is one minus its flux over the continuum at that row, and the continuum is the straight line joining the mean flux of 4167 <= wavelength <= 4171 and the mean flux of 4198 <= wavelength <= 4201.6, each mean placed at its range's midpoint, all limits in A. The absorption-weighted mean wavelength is 4177.4 A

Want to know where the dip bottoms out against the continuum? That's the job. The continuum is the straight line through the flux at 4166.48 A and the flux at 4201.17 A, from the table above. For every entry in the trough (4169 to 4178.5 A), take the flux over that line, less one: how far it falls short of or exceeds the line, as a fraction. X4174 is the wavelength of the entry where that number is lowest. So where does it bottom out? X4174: 4178.01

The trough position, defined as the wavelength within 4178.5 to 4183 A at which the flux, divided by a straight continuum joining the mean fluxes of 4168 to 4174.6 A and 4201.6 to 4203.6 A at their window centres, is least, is 4182.83 A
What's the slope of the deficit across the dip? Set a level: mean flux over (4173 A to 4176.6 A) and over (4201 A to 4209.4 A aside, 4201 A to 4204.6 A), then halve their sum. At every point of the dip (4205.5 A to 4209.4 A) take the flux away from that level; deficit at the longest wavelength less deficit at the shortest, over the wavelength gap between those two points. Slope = 0.14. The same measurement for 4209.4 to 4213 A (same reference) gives -0.10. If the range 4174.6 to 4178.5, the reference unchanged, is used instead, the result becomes 0.12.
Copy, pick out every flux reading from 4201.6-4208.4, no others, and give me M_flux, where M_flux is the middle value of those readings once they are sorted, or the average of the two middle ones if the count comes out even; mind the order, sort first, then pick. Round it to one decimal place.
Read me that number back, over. 6.4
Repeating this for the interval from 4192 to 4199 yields 6.7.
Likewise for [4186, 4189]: 7.0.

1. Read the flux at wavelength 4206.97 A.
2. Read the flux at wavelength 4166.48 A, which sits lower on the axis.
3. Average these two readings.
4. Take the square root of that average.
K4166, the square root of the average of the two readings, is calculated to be 2.75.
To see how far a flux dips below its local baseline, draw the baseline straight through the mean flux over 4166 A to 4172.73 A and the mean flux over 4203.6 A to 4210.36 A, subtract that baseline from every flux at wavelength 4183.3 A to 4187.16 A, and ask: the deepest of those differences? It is -0.58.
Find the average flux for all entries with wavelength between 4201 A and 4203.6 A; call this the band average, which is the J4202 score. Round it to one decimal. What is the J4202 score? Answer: 6.5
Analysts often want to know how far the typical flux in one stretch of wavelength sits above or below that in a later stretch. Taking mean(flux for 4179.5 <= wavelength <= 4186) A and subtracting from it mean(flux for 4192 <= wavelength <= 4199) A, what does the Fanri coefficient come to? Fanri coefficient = 0.44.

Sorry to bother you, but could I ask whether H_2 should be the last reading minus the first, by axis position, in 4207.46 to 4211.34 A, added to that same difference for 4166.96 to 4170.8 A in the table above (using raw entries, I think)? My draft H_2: -0.50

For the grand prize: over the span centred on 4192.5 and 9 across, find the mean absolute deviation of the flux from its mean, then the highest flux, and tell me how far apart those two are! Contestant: 7.0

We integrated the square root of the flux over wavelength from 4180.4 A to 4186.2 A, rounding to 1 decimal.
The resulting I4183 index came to 15.5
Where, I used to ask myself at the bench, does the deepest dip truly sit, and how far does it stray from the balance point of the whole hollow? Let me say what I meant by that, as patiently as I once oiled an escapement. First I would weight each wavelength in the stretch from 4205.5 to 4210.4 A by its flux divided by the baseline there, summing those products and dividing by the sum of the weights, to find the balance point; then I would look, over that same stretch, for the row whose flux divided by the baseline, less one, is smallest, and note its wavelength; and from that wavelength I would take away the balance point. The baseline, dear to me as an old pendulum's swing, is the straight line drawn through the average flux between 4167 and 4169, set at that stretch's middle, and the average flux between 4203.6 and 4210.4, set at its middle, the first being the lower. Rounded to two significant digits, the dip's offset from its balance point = 2.0 A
